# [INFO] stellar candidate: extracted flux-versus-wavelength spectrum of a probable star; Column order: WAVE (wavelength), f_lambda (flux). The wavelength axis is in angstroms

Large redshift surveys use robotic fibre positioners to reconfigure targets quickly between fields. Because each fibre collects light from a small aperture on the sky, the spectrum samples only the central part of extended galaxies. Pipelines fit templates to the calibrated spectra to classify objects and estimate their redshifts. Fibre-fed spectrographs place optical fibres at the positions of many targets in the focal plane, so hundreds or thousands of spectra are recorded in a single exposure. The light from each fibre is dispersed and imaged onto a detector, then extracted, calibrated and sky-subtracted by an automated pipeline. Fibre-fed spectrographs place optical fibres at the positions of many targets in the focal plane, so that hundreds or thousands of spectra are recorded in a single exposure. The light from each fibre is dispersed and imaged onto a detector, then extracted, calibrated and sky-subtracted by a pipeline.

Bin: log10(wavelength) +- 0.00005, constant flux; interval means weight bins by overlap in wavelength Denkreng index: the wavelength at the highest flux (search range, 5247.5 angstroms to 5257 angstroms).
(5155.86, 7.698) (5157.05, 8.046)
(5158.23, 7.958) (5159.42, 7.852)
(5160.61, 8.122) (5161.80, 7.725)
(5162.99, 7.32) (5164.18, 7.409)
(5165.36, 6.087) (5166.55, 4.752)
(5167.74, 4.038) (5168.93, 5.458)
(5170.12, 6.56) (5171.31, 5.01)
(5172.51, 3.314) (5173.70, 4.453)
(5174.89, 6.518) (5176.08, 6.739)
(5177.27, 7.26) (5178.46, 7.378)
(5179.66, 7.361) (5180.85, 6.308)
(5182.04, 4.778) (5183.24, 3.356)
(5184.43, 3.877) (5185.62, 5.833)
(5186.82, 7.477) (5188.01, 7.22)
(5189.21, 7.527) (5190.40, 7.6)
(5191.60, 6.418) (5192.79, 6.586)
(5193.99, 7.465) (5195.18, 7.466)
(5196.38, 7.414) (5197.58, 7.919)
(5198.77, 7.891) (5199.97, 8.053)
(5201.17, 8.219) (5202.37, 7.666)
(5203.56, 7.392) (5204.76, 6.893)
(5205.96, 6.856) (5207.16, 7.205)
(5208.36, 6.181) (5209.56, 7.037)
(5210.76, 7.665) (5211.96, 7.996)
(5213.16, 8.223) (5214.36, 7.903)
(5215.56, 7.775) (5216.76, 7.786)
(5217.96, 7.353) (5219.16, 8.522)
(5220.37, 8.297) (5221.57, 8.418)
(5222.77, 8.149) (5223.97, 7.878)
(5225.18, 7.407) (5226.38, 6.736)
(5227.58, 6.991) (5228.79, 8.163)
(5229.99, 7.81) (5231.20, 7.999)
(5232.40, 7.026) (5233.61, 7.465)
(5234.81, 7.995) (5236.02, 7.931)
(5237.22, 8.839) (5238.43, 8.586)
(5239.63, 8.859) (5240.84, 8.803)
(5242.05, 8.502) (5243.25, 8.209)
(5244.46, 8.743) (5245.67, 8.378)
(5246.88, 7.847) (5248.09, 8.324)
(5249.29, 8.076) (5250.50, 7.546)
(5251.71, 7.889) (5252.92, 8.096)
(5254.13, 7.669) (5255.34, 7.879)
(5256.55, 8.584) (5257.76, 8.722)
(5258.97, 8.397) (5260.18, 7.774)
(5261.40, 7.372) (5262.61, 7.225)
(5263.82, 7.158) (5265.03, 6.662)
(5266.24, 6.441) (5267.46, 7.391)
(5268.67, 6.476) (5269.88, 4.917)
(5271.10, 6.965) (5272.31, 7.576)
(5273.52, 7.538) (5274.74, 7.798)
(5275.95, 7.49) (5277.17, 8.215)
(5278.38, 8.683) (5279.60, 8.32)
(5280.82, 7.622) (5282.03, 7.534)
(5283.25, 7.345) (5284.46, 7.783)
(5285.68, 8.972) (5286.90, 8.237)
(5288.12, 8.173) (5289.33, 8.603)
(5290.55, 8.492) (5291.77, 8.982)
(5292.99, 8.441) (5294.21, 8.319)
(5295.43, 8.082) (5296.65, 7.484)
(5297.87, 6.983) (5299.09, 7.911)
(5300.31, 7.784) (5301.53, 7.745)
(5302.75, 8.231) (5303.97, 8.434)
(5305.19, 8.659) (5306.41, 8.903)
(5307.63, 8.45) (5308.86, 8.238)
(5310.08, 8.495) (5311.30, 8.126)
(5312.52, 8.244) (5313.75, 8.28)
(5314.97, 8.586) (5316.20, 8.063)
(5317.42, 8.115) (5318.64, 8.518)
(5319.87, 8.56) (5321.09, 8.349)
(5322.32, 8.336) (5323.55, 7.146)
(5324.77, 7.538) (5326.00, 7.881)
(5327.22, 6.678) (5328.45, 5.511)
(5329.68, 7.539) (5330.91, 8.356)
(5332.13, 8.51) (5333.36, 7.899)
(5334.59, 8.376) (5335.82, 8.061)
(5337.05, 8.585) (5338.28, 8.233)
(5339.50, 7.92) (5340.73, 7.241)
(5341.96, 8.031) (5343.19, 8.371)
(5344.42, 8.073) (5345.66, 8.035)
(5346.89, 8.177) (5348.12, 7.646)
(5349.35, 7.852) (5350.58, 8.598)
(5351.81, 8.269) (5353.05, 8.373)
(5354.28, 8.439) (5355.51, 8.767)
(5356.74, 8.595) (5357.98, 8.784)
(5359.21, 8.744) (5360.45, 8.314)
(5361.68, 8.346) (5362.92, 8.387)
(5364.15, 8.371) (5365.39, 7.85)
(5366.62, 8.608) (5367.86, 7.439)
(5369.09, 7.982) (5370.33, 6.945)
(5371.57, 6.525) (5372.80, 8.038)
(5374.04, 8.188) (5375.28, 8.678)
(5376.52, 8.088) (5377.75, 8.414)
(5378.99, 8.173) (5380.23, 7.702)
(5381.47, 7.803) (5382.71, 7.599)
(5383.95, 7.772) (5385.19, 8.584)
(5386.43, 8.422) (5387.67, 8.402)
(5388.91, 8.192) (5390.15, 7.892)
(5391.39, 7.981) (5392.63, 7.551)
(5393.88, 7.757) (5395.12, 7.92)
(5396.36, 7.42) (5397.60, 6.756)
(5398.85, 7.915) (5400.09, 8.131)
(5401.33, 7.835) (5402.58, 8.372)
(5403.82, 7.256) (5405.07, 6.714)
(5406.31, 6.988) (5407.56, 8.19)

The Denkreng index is 5256.55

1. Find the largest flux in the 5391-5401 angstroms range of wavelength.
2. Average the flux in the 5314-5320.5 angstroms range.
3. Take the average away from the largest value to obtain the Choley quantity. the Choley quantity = -0.2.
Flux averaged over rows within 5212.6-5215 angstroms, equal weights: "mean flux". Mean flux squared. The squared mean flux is 65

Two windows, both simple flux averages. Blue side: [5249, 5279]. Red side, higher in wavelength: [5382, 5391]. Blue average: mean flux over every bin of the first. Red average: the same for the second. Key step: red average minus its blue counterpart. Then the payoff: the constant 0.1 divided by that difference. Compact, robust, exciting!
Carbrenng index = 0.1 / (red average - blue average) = 0.17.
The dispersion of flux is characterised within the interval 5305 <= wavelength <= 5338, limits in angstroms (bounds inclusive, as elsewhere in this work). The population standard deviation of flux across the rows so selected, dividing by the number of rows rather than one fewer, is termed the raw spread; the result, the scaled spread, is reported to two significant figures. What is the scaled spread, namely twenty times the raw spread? 14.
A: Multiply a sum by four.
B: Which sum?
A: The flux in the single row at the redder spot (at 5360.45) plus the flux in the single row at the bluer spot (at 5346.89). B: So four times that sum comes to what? 66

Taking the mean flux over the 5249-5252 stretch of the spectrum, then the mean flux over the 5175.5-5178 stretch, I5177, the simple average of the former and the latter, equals 7.42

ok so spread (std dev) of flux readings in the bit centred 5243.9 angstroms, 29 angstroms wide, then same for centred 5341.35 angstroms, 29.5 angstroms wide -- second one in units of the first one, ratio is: 1.4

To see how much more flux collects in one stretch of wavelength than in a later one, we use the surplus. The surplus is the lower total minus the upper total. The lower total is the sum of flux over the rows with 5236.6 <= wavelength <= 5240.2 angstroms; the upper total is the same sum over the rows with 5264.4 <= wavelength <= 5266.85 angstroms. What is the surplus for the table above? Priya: 13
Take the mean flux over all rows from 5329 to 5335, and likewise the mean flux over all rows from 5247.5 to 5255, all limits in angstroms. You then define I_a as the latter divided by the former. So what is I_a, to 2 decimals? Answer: 0.98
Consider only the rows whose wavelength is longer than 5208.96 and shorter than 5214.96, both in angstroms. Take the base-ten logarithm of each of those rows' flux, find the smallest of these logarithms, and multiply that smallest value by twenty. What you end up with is 16.9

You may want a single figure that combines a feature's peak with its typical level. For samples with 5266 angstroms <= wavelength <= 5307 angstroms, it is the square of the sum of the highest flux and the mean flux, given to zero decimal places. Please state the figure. 283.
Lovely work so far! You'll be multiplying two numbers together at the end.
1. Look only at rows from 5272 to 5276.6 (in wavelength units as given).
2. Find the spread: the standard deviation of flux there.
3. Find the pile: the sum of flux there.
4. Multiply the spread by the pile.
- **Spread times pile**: 4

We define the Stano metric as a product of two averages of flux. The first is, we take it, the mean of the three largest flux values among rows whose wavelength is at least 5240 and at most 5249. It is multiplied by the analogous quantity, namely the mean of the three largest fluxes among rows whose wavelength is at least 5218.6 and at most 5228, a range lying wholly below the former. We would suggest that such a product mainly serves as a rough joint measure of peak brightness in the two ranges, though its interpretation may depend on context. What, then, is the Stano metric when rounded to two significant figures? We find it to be 73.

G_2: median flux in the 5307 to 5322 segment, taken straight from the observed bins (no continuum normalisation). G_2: 8.31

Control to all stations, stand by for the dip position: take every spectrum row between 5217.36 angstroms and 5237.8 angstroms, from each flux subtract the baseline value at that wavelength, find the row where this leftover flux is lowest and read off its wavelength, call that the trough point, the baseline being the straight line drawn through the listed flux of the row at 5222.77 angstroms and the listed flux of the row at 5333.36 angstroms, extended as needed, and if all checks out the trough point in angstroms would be 5226.38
